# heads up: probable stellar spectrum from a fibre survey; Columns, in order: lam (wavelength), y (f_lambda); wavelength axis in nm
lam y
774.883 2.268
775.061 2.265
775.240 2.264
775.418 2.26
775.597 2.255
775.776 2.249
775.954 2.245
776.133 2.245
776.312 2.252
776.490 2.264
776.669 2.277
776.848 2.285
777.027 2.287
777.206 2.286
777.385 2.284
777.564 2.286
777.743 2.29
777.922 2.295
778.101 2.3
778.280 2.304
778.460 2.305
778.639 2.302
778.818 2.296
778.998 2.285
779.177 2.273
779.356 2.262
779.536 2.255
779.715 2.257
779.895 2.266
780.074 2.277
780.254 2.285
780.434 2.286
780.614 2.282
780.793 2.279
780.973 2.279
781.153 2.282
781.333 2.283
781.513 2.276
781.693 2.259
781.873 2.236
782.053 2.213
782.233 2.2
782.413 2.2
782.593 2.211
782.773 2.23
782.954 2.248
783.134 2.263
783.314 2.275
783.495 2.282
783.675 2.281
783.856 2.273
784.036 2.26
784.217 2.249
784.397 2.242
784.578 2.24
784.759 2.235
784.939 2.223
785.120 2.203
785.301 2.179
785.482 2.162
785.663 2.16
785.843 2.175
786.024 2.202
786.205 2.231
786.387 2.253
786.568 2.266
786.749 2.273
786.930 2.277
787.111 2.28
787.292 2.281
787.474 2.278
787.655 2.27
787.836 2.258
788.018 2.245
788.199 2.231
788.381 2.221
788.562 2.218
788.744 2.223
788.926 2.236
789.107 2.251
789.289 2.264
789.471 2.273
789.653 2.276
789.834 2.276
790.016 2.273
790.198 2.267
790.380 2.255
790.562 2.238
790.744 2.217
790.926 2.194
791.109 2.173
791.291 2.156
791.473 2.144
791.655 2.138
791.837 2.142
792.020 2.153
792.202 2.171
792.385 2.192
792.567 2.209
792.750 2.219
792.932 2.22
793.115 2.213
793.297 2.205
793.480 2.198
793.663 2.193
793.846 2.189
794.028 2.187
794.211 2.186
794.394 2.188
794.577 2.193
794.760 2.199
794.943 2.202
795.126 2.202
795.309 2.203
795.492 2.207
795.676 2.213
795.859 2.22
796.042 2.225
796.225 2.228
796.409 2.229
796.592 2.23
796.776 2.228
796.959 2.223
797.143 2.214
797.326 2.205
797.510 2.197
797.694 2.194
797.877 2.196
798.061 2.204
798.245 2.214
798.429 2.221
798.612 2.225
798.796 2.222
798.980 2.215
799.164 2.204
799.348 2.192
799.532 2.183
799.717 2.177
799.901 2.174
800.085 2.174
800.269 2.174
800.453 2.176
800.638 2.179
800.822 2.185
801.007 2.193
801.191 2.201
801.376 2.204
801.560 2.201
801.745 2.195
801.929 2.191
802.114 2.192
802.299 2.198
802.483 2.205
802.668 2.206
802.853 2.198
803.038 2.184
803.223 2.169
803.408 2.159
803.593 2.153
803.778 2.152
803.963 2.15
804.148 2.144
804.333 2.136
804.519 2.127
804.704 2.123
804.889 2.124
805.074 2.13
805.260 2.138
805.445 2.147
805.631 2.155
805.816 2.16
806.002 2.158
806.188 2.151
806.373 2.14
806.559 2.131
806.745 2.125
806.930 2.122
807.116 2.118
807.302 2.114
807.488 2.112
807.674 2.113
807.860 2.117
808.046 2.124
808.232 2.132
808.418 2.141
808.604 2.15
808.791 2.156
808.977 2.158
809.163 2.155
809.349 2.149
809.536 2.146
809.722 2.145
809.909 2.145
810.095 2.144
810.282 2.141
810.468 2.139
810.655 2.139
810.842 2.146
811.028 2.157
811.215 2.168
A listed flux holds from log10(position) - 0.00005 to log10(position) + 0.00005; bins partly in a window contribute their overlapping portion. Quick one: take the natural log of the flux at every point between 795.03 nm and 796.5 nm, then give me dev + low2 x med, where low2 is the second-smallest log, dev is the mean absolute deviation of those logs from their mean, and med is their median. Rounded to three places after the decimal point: 0.633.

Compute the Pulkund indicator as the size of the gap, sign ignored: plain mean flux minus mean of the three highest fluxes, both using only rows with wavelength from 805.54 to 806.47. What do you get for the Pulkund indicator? 0.005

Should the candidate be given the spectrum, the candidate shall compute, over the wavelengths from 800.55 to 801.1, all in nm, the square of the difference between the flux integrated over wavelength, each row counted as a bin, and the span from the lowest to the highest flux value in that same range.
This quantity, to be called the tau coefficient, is 1.4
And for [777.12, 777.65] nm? 1.5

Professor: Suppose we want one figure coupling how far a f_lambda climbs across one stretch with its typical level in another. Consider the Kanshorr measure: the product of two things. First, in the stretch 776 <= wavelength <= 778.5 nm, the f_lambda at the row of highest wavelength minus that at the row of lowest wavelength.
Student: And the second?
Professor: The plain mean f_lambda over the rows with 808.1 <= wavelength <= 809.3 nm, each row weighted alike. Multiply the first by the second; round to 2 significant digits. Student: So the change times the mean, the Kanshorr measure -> 0.13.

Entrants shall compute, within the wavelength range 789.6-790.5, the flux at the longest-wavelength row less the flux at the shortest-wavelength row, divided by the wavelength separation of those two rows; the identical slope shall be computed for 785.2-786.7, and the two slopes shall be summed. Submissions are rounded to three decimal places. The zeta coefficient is 0.040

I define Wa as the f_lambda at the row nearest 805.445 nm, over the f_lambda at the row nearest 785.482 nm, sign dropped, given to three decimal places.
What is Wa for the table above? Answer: 0.993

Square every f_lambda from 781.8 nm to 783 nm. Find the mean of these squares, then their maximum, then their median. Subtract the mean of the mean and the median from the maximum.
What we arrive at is 0.14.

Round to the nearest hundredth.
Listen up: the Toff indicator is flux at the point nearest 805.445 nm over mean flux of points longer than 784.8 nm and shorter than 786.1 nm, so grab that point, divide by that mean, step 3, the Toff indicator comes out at 0.98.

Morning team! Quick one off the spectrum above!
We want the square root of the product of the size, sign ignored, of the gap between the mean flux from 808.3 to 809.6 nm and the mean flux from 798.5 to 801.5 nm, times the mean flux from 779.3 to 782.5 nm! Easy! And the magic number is 0.31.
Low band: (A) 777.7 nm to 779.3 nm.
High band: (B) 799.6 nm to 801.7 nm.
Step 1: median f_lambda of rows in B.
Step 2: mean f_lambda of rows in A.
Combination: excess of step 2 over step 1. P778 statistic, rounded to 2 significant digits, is 0.12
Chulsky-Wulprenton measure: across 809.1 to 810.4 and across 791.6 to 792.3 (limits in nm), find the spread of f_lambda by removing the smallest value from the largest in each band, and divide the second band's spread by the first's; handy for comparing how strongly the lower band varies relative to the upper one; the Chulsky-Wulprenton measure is 2.36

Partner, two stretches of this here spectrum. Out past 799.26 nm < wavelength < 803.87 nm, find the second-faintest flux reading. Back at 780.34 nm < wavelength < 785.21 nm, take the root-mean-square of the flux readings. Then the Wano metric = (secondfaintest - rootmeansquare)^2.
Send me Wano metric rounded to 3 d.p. 0.010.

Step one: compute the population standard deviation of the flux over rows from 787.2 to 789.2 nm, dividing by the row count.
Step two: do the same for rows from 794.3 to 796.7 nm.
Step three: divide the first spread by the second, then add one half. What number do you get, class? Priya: 2.08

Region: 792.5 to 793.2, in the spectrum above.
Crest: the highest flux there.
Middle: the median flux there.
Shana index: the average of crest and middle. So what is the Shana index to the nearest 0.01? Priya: 2.22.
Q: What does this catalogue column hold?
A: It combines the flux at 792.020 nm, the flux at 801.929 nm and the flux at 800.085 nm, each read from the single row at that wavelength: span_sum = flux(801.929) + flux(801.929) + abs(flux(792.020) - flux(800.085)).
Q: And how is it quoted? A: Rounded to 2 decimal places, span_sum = 4.40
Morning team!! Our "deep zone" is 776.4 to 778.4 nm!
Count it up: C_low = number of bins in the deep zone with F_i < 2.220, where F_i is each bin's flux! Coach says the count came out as 0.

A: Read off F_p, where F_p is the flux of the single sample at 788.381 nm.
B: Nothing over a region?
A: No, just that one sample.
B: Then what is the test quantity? 2.221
